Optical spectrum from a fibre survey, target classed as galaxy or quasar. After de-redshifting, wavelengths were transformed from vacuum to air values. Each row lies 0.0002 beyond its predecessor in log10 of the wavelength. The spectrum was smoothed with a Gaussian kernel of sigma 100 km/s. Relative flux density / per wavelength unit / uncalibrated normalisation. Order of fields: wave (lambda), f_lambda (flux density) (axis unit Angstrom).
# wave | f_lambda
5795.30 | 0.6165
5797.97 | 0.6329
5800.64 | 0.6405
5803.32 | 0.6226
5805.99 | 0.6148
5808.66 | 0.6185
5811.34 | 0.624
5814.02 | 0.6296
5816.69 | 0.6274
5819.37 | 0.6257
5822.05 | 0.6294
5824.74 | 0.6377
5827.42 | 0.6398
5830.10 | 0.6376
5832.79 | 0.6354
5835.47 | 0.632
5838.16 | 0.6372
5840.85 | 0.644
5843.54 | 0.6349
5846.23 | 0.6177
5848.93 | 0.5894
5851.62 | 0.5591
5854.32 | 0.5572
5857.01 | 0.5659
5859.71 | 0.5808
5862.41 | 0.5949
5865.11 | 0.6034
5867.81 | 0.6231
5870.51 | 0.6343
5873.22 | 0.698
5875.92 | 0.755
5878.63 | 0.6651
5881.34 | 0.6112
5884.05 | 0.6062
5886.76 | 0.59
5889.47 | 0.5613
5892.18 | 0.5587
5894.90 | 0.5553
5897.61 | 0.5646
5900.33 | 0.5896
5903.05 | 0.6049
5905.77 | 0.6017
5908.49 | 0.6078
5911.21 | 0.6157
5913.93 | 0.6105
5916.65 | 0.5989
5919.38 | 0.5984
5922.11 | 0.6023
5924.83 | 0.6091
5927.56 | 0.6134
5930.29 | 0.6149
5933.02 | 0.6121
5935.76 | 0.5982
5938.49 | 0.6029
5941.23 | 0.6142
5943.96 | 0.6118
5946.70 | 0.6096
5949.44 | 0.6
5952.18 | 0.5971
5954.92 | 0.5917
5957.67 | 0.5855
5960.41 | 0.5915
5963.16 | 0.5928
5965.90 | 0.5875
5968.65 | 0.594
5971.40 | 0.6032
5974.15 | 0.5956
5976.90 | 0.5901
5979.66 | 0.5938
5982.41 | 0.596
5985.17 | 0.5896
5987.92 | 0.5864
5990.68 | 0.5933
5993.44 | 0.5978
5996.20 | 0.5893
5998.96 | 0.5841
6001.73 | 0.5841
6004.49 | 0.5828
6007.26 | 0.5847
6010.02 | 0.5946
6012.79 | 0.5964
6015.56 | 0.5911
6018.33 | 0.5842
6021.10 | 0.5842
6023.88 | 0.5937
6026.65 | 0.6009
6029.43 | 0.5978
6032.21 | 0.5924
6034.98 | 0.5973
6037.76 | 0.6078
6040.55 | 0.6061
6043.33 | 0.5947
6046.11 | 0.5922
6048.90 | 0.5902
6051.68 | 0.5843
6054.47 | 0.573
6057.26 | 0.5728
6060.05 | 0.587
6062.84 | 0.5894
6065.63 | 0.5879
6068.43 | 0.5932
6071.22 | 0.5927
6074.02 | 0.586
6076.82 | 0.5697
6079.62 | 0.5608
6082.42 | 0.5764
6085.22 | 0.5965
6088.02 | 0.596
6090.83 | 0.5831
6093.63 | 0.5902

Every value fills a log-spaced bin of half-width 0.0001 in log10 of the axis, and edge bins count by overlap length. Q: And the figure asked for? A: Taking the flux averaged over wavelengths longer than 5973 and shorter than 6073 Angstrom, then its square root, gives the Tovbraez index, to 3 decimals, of 0.769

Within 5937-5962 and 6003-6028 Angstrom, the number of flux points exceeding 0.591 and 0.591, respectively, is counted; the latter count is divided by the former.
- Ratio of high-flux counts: 0.6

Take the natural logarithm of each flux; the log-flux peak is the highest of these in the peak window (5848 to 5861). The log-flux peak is -0.53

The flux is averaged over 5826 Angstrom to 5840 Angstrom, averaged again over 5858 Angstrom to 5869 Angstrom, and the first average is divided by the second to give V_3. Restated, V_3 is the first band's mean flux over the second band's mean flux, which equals 1.06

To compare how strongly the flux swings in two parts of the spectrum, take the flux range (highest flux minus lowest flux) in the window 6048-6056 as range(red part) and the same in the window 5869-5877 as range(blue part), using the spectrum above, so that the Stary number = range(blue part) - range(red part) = 0.10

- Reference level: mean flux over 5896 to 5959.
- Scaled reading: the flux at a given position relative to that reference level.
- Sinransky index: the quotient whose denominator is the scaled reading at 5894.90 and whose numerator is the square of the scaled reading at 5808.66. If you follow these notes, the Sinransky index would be 1.14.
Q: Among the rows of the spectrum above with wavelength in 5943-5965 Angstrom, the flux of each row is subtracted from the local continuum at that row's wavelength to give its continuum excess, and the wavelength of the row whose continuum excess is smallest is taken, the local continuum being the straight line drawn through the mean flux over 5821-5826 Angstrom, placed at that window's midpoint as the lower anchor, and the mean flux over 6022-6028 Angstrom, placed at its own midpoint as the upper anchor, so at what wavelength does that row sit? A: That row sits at 5943.96 Angstrom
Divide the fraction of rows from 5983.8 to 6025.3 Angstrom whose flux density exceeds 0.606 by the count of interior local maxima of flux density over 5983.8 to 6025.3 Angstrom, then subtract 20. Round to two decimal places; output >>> -20.00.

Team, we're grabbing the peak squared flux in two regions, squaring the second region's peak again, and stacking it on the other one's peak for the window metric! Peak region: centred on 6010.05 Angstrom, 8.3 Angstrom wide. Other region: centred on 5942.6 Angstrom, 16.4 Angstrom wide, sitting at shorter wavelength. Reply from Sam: 0.498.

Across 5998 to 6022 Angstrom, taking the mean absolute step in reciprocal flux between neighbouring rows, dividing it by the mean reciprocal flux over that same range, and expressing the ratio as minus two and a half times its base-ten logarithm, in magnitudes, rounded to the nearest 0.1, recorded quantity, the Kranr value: 5.6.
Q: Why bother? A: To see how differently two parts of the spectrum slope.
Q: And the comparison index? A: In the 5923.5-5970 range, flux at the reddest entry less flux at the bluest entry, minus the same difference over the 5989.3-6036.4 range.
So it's -0.019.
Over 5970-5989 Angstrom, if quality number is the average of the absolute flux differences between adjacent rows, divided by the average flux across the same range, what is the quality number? 0.0080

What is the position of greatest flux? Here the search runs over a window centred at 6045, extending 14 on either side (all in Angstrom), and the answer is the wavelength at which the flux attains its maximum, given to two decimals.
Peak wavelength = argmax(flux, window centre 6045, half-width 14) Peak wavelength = 6037.76 Angstrom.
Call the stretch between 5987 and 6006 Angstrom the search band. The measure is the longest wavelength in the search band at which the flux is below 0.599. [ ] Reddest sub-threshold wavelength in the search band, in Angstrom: 6004.49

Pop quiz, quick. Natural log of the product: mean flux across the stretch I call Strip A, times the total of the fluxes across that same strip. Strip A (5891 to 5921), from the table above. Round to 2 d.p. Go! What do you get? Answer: 1.35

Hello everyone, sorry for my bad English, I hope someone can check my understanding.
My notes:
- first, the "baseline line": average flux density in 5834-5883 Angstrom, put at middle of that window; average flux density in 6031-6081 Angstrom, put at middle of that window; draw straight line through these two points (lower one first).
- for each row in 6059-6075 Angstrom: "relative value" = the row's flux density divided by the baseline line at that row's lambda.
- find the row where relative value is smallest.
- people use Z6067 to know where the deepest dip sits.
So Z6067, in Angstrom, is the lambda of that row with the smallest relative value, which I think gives 6060.05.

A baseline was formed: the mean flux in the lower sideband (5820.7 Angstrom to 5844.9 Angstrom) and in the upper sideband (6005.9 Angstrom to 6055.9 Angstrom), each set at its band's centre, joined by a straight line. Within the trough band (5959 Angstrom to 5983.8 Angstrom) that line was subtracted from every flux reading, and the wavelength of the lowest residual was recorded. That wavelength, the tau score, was 5965.90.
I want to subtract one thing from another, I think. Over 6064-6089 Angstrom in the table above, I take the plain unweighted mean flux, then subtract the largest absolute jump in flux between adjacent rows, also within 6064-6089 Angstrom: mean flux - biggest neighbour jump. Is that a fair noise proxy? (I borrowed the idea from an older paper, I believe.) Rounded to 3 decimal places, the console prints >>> 0.564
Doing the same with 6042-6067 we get 0.572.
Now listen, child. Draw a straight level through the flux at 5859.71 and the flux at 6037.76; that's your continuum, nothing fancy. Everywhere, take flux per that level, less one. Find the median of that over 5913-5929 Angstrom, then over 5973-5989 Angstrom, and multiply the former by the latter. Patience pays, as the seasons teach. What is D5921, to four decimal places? -0.0003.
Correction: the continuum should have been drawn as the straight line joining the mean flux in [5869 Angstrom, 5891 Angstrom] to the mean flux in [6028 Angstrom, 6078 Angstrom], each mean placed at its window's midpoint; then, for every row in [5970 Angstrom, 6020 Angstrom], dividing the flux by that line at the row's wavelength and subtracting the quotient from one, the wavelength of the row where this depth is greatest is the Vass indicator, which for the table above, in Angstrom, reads 5987.92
